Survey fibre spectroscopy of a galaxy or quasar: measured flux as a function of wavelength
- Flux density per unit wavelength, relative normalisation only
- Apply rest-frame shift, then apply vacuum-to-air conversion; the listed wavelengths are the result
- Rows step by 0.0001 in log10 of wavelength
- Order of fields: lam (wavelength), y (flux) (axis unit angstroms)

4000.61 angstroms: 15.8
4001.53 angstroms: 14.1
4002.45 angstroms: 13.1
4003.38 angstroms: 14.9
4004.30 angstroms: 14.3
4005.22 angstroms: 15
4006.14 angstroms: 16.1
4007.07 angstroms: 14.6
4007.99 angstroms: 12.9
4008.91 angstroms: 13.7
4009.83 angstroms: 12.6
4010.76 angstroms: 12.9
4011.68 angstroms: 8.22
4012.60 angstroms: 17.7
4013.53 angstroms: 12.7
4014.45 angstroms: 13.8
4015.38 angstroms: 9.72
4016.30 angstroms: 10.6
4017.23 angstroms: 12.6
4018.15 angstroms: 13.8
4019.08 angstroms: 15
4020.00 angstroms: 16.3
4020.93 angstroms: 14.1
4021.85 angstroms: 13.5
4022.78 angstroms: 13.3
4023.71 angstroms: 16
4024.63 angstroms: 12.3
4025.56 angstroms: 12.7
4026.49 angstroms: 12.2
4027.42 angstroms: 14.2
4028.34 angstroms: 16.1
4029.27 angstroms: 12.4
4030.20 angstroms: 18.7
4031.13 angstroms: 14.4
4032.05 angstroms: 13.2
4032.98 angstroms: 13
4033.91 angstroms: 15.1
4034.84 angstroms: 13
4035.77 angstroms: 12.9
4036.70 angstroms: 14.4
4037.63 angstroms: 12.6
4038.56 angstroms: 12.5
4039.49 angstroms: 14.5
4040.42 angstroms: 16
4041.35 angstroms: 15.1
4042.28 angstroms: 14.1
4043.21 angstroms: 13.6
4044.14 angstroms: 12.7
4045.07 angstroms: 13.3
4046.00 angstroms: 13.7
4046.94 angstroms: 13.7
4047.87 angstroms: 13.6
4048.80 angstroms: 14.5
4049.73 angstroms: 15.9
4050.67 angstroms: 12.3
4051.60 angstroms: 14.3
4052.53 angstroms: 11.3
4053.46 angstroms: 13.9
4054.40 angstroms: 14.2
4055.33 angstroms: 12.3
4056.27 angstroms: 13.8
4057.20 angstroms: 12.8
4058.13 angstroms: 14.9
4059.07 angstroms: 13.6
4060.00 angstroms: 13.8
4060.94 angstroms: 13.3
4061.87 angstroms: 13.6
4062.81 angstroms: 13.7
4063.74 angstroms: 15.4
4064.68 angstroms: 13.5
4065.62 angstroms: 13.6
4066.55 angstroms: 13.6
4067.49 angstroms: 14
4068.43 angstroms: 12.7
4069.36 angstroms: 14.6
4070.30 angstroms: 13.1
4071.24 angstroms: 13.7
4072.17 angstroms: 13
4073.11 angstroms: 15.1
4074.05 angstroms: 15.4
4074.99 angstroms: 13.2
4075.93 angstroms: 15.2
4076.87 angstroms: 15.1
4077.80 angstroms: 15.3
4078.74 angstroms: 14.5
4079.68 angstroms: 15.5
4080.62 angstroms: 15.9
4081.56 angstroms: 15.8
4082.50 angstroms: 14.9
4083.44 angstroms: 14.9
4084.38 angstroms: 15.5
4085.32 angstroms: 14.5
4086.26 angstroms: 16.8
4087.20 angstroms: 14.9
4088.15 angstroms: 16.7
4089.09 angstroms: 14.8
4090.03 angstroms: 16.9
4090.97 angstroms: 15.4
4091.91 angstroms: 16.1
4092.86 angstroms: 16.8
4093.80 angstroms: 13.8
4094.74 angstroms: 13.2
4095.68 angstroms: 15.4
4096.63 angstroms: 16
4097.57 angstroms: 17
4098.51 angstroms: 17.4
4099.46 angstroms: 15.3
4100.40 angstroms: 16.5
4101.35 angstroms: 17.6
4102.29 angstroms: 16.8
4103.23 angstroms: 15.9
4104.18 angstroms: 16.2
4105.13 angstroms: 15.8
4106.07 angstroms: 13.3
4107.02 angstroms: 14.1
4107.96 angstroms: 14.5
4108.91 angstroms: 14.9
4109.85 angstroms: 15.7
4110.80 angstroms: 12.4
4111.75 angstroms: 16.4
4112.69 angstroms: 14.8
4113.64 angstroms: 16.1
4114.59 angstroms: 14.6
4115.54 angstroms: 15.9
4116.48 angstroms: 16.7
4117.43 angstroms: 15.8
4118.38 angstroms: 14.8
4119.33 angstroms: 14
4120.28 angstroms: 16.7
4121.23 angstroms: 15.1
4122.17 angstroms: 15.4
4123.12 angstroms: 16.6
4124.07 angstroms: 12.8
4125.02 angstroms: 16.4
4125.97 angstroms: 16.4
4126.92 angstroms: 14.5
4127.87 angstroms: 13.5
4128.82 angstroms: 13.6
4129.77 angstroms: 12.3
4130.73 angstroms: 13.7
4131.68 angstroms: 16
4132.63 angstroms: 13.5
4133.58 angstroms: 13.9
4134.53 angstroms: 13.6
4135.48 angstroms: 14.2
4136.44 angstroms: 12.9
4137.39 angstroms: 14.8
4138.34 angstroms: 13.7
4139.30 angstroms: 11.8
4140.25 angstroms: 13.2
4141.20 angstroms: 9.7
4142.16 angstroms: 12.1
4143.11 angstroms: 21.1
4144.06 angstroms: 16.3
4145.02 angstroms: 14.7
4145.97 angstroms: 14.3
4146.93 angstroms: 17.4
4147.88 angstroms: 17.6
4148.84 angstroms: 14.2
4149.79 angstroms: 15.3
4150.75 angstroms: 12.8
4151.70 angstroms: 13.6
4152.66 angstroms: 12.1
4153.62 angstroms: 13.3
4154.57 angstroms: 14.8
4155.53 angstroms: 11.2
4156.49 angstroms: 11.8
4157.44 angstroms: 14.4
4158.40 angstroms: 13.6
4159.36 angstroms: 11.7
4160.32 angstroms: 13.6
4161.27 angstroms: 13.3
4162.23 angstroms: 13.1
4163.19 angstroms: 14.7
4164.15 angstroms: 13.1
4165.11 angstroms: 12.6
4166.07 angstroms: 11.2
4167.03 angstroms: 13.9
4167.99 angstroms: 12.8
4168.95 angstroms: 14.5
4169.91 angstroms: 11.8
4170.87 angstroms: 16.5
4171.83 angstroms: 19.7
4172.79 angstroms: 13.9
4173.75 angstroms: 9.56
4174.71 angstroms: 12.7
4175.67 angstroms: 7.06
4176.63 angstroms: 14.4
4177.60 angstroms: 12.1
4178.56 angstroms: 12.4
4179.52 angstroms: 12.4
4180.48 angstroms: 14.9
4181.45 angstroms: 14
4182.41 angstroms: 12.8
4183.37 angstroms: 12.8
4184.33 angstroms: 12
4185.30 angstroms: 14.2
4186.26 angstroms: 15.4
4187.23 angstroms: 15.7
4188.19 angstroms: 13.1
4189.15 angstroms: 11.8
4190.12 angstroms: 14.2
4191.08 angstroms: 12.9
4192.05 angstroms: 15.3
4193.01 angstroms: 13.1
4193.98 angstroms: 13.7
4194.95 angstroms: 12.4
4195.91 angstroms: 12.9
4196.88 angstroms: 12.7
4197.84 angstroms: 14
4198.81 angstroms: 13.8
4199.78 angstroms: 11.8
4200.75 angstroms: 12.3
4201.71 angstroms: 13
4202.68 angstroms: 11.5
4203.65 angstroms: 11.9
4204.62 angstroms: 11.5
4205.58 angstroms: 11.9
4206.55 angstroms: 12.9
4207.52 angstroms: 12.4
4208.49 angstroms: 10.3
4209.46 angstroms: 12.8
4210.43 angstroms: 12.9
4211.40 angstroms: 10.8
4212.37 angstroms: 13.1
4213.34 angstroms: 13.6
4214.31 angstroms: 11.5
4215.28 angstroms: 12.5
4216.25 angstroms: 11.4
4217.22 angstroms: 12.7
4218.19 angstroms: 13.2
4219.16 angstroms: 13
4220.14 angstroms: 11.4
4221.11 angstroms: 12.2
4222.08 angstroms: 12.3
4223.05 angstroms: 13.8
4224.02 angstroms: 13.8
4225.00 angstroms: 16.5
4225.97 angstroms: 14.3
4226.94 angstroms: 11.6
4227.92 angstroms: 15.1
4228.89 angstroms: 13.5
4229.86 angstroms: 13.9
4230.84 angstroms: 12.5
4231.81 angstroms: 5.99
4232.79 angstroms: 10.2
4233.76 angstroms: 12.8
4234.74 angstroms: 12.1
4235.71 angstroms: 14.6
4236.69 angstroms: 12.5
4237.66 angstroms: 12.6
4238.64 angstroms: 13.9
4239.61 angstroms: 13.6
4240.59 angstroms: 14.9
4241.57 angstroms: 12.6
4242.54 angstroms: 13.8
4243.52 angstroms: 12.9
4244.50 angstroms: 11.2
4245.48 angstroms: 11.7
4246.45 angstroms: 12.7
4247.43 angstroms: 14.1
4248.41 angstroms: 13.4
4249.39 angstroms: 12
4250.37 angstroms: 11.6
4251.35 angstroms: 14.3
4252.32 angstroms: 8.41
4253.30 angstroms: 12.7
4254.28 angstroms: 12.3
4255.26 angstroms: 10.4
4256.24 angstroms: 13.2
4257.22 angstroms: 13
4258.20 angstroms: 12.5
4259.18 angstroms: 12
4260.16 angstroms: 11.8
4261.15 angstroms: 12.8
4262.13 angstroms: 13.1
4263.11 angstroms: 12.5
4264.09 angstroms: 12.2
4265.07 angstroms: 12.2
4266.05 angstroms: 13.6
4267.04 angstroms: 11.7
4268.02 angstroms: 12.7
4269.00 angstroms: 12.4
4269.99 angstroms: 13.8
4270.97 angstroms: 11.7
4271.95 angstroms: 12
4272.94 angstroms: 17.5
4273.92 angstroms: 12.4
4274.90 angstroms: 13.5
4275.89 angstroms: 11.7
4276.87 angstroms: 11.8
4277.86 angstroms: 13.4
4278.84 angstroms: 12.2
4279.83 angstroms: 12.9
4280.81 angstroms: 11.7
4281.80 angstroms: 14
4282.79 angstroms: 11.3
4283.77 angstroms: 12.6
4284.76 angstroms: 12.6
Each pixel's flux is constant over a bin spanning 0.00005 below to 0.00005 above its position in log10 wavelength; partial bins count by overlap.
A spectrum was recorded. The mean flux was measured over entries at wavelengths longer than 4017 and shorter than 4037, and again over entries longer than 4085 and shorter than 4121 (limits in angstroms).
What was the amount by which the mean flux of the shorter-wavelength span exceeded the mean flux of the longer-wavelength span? -1.5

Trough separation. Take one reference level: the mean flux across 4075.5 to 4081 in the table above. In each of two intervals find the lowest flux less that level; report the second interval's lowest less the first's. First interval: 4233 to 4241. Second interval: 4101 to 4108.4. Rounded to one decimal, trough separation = 1.2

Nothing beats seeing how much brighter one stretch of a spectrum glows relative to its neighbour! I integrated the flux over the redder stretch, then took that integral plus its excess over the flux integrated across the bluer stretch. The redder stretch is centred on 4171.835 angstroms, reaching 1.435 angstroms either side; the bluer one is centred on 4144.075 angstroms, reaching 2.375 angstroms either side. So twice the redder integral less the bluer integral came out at 21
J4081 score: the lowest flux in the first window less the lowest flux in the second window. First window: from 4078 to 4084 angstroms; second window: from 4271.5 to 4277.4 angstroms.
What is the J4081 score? 2.8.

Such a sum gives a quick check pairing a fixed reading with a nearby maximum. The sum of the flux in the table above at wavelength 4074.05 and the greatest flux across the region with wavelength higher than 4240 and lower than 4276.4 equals 32.9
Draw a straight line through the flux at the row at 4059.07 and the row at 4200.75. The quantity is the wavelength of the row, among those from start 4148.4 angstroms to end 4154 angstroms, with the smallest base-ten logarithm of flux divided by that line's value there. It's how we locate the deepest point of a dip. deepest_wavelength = 4152.66 angstroms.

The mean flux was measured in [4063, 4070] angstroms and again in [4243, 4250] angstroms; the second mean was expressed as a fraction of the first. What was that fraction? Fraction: 0.90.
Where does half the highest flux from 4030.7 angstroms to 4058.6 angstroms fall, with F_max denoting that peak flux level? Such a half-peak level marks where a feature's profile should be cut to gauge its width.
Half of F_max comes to 8.0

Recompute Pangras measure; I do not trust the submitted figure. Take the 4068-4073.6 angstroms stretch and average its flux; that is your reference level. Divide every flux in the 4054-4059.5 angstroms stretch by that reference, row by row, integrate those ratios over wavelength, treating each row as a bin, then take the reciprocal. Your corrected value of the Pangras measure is 0.18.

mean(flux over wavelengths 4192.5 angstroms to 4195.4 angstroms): 13.1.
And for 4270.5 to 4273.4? 13.7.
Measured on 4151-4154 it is 13.0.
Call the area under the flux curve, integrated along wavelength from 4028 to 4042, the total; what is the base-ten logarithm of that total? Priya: 2.30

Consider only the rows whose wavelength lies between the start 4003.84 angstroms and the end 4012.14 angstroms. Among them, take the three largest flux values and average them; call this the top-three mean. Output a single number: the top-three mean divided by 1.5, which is 10.2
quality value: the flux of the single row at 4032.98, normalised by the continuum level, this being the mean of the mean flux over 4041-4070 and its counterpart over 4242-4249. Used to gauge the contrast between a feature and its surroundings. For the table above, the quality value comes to 0.98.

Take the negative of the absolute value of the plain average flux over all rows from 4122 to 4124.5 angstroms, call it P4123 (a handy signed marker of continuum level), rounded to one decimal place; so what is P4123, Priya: -14.9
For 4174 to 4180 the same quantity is -11.8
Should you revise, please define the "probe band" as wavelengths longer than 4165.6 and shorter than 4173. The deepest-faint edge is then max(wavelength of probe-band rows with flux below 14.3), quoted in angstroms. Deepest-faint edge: 4172.79 angstroms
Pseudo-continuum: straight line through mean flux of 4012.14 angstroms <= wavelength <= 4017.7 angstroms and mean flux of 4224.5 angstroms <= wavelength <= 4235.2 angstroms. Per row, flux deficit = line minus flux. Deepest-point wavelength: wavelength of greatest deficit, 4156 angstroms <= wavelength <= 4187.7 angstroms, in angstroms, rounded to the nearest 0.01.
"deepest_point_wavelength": 4175.67 angstroms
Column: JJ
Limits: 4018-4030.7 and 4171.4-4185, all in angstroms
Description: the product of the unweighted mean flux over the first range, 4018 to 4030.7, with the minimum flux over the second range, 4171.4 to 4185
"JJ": 101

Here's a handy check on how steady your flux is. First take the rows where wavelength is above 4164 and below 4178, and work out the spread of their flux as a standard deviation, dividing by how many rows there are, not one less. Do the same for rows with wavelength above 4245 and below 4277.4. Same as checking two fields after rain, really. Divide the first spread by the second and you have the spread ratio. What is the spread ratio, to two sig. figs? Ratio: 2.0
